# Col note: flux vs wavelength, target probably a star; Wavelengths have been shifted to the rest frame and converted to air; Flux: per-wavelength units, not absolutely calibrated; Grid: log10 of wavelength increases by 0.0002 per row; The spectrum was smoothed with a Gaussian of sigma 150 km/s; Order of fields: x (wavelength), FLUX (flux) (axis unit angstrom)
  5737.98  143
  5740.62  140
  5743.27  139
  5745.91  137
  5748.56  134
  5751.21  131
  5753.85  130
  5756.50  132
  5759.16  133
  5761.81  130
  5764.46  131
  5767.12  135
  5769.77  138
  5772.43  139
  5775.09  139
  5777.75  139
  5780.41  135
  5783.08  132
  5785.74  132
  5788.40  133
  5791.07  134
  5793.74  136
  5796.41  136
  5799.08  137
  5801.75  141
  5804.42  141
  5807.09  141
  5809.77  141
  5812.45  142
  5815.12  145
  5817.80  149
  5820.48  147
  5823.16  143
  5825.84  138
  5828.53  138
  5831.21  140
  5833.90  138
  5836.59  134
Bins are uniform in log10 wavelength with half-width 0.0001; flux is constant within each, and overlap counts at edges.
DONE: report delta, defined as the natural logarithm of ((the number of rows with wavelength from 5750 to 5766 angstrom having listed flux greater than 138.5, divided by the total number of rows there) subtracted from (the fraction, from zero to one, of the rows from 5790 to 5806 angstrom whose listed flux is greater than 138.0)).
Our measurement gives -1.1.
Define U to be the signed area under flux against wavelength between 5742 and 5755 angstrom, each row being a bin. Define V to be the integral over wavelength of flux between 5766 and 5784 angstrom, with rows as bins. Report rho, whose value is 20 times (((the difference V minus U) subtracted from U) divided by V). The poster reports 8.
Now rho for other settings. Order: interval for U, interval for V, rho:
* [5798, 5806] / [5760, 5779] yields -3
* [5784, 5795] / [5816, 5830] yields 9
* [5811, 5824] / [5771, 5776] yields 89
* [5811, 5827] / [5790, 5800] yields 48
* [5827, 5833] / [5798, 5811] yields -2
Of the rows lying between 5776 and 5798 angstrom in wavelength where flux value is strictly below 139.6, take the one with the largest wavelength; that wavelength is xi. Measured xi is 5796.41 angstrom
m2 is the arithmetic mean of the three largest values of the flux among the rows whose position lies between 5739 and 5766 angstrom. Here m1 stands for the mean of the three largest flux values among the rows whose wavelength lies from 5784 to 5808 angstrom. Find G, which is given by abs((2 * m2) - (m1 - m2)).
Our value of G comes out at 275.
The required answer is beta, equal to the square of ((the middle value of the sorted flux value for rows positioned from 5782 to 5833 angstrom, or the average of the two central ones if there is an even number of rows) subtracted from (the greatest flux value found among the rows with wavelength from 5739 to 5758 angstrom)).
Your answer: 0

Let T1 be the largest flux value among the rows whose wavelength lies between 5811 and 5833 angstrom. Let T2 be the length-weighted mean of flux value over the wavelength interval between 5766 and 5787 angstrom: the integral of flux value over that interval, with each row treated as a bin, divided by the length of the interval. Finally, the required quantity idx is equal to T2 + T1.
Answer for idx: 285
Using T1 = 149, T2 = 136.2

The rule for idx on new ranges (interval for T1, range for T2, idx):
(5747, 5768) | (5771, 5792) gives 270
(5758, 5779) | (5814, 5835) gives 281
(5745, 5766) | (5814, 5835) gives 279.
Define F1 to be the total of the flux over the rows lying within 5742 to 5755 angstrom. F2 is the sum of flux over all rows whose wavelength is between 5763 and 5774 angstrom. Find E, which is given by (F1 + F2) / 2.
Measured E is 607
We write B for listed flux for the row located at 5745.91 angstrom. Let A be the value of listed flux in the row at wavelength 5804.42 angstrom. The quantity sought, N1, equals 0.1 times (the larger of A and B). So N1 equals 14.10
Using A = 141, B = 137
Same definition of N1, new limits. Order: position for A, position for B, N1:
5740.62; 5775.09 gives 14.00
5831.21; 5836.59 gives 14.00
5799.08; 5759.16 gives 13.70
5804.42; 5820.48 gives 14.70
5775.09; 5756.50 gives 13.90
